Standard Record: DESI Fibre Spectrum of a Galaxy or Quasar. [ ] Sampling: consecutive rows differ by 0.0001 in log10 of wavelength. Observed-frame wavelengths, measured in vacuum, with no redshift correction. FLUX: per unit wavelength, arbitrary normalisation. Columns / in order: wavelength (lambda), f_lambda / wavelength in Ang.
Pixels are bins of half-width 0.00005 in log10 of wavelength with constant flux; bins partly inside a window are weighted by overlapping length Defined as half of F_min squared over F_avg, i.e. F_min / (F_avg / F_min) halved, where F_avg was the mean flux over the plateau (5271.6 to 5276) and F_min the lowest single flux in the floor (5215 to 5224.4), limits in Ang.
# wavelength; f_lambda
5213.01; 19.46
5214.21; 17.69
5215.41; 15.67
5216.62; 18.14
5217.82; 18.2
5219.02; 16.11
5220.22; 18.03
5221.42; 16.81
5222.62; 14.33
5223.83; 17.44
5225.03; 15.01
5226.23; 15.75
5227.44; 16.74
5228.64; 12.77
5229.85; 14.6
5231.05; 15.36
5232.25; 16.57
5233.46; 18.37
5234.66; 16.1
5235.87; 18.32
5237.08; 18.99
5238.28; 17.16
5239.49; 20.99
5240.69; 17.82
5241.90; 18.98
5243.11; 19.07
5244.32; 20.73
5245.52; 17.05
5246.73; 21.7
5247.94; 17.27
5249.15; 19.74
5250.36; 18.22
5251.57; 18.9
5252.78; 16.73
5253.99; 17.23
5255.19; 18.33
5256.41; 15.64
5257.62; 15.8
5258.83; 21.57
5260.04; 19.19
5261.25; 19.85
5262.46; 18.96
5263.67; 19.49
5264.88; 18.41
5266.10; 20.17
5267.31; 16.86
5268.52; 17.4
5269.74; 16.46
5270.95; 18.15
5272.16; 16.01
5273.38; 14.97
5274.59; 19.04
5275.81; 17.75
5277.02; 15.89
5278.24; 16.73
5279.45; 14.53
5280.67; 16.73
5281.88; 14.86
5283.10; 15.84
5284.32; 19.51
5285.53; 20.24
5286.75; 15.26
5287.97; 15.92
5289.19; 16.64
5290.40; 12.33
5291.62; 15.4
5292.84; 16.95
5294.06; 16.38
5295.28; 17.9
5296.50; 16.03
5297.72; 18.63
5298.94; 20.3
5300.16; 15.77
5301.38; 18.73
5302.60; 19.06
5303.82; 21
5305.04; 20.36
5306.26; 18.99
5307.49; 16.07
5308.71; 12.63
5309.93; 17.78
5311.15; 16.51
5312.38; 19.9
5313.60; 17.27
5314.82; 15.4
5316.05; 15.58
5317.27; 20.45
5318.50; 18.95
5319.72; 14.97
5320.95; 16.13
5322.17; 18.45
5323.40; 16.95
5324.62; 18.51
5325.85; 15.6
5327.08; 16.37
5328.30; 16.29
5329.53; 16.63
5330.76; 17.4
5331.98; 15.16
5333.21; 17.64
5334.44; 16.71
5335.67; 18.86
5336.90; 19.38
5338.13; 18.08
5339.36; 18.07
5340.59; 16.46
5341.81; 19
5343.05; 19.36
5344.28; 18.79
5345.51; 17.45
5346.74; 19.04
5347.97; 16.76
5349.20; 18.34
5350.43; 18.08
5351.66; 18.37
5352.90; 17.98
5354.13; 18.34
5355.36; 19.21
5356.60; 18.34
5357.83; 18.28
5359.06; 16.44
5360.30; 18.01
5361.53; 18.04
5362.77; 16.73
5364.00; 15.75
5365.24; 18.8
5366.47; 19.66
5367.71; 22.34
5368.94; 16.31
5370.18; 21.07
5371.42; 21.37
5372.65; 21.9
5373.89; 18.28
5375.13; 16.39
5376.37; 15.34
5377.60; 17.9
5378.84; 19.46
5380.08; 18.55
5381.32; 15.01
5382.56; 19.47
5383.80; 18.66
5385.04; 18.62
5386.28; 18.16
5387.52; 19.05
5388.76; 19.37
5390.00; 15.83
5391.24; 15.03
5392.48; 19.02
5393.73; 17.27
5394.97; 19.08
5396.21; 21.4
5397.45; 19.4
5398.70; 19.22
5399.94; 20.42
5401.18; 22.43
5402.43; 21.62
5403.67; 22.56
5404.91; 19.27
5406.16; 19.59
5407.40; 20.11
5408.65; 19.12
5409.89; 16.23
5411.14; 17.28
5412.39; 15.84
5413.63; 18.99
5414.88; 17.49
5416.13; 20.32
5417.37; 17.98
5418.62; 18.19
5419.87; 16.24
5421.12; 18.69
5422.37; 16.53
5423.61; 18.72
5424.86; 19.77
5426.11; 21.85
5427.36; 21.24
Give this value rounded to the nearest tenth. 6.1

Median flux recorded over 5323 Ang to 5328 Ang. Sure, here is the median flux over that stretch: 17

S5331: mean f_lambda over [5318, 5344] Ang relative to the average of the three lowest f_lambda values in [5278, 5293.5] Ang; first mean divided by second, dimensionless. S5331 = 1.25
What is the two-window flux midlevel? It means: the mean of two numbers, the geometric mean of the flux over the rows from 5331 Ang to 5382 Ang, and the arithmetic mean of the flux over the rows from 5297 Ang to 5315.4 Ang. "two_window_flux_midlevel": 18.0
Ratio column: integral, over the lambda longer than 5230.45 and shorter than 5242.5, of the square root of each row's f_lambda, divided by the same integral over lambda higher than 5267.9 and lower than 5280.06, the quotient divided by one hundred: 0.0103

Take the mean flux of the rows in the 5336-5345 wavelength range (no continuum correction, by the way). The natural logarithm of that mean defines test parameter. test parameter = 2.915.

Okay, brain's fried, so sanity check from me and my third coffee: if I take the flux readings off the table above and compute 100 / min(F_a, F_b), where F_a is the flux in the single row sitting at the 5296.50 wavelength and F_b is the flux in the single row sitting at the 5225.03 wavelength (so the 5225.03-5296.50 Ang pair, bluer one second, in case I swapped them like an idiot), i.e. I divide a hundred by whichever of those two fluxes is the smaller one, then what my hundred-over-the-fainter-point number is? 6.66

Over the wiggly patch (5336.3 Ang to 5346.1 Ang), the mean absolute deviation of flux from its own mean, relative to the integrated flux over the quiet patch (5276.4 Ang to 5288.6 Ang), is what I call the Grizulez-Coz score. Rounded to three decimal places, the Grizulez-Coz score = 0.004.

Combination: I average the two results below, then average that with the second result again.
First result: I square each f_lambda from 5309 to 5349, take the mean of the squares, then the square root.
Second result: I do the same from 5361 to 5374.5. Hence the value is 18.8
